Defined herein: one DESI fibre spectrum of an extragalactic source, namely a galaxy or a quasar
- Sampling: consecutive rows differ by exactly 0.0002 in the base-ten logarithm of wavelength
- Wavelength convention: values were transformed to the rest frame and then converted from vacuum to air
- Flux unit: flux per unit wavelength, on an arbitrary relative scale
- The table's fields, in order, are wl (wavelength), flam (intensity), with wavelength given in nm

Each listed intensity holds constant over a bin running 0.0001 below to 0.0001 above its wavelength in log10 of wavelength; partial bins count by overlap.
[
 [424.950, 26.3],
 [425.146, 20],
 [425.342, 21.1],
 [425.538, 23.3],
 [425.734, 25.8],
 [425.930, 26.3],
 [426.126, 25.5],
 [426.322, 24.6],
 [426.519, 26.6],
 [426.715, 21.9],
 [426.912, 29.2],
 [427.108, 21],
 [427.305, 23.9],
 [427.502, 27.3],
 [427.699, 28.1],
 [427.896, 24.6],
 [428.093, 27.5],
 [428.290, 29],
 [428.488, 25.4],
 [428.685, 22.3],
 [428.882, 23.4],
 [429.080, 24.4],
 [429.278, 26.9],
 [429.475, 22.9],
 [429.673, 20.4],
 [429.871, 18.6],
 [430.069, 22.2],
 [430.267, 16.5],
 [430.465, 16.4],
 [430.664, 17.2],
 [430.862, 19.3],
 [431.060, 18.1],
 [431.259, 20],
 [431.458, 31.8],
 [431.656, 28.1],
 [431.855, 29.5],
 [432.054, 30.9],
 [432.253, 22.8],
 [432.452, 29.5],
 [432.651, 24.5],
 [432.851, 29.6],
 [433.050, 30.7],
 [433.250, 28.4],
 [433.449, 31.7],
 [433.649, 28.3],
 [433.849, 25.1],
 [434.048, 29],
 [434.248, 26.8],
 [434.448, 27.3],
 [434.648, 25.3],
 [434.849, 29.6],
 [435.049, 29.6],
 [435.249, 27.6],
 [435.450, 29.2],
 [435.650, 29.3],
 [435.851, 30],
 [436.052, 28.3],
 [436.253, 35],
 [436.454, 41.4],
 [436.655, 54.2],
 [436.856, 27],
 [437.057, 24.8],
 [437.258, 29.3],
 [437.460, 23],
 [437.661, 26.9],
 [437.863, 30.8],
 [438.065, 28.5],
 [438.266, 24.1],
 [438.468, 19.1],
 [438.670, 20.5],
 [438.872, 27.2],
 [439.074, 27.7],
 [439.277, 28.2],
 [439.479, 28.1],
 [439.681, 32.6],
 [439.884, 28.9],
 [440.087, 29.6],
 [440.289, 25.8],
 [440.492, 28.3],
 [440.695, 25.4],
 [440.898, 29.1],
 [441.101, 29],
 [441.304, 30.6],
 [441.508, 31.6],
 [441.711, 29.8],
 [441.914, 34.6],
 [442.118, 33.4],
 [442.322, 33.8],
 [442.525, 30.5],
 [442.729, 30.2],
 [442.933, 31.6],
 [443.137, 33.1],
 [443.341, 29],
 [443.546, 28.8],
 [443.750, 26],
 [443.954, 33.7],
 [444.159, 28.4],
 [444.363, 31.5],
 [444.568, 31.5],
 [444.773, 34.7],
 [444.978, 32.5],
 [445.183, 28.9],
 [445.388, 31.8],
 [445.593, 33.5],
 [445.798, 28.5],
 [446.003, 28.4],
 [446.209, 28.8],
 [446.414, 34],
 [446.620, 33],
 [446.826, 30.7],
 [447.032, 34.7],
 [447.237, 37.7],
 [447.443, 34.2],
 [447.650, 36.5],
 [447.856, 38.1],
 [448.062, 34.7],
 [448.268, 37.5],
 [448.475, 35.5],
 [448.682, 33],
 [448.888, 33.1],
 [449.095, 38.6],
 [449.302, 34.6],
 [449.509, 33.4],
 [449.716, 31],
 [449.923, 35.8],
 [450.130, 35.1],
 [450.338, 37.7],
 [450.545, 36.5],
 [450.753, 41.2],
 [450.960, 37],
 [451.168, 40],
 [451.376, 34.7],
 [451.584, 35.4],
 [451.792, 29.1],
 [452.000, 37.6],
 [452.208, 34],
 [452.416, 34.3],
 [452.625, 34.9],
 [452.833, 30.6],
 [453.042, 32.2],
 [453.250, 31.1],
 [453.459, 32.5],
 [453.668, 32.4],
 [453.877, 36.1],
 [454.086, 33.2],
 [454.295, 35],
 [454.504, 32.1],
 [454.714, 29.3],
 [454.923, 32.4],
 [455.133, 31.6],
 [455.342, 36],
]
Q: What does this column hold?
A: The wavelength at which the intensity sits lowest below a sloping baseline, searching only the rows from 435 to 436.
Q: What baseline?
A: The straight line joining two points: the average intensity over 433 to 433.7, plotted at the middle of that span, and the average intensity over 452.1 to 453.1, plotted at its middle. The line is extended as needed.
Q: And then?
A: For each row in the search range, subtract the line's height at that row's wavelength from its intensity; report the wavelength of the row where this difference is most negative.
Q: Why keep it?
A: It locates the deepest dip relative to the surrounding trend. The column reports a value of 435.249 nm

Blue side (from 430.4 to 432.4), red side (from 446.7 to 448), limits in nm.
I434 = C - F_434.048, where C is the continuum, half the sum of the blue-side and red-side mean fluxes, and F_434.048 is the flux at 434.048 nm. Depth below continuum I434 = 0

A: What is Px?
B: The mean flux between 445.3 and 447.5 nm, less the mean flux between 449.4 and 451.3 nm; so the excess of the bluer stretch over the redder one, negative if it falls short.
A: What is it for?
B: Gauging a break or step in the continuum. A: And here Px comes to -4.1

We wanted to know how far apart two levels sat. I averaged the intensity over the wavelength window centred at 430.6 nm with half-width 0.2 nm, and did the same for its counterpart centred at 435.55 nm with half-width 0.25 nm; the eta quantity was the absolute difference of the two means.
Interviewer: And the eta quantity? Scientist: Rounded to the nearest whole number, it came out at 12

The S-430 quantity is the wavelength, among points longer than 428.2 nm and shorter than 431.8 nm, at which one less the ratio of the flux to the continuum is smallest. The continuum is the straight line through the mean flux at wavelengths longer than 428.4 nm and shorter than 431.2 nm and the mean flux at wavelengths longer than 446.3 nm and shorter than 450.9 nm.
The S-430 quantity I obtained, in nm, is 428.290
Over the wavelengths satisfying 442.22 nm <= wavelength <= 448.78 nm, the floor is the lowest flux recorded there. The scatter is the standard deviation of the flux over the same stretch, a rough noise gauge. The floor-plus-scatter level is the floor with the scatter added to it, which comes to 29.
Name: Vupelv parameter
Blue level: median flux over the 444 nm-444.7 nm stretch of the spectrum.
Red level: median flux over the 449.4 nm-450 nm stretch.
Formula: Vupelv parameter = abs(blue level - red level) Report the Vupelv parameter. 1.9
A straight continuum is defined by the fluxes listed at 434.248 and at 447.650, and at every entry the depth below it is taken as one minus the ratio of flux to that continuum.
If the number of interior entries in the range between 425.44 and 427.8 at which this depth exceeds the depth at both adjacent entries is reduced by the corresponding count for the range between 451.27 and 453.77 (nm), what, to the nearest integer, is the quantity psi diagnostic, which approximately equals -1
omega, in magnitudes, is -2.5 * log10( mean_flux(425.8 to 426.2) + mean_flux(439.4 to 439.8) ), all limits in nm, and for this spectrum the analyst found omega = -4.38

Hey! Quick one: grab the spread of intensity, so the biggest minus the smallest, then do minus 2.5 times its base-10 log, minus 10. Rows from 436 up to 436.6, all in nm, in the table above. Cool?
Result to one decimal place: -12.8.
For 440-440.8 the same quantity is -11.6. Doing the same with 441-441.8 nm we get -11.0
